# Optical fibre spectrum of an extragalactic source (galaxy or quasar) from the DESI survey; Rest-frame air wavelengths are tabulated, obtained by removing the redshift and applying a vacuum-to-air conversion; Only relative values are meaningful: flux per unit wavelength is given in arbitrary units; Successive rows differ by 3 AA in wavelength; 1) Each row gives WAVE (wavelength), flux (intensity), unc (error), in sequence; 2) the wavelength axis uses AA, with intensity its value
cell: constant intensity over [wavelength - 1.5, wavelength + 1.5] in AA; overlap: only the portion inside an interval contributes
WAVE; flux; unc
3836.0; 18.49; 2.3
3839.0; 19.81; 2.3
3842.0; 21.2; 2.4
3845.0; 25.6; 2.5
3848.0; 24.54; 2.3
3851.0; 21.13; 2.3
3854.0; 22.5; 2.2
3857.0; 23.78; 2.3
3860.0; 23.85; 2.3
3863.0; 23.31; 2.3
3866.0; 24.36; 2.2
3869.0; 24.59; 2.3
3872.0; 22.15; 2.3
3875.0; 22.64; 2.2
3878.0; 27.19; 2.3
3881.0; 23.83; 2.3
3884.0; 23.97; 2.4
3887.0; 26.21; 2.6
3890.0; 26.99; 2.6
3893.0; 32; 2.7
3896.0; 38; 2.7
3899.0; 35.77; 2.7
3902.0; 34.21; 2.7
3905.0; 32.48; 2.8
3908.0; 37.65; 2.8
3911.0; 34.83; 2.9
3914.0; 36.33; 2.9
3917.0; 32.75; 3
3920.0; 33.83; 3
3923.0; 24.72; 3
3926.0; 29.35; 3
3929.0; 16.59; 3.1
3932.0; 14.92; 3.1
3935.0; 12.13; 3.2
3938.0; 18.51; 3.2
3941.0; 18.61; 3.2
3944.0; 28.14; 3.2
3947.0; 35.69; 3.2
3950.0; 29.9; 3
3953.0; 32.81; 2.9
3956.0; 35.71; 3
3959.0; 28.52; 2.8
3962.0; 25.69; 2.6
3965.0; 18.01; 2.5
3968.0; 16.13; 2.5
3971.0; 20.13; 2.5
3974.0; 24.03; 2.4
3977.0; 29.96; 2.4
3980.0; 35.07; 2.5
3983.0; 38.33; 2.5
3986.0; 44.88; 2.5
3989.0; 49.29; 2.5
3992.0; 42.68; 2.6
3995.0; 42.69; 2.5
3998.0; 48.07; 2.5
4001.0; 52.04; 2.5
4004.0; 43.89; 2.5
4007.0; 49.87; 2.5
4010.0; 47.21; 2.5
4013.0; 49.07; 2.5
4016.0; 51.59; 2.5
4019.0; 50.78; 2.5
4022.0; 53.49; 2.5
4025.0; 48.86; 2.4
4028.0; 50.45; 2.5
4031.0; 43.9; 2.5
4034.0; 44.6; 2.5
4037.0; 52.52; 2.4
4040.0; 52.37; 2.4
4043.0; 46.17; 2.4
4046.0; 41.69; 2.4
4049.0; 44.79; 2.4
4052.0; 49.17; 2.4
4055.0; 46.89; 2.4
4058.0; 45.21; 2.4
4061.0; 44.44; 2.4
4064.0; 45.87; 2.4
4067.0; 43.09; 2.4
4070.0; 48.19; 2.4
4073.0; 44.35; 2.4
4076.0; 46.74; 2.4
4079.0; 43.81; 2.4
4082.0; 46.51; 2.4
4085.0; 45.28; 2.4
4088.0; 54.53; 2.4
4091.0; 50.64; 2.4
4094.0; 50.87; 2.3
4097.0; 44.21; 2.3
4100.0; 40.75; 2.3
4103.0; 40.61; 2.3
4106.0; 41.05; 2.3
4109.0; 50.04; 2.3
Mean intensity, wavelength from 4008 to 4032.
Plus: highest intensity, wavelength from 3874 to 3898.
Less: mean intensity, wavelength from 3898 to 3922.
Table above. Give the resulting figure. 53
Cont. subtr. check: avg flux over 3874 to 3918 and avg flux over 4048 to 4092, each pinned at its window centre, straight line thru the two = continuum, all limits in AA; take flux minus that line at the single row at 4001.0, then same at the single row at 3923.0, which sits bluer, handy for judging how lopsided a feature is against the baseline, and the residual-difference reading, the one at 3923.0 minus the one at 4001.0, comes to -20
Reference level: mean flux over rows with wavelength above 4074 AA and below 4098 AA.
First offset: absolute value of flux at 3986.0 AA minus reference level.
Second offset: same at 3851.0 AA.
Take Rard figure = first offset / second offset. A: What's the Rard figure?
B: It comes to 0.1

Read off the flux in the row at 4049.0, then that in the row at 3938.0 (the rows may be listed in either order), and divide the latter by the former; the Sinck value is 0.41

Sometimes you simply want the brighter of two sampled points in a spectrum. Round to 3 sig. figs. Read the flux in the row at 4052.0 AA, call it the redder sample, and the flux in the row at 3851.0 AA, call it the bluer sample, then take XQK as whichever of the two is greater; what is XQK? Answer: 49.2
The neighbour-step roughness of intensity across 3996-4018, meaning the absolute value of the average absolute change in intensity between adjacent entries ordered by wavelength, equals 4.2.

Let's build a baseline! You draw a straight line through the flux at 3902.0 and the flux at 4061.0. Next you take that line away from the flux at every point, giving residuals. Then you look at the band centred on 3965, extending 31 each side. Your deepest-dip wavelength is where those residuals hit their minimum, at 3935.0 AA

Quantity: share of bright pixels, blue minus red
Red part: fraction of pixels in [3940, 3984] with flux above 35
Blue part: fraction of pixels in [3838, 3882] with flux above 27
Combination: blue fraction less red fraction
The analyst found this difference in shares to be -0.2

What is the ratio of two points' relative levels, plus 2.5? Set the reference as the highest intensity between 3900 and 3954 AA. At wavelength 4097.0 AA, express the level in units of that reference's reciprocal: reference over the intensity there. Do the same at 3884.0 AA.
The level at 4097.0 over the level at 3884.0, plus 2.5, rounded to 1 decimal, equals 3.0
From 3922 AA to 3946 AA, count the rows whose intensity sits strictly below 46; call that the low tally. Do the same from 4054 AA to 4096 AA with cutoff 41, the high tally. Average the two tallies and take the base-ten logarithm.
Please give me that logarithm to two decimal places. 0.60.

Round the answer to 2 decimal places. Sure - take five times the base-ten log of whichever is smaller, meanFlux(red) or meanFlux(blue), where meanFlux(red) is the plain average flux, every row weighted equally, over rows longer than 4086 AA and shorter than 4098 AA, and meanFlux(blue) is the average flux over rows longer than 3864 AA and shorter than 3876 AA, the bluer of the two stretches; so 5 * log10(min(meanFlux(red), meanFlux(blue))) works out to 6.85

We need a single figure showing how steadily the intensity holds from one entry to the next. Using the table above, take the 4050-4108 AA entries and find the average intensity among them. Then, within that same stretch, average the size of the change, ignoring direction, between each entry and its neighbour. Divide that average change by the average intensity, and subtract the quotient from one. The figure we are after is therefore 0.94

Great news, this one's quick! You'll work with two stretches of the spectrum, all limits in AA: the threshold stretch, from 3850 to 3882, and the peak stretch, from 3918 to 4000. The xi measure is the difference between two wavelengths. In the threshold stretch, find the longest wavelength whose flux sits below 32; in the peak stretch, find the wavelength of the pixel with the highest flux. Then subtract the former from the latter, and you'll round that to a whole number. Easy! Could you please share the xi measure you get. 108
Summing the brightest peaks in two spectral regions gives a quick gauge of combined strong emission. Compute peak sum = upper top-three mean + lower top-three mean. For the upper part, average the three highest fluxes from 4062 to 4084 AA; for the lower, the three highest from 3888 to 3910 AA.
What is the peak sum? 84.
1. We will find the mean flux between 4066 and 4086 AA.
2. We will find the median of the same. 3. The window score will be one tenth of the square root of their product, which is 4.54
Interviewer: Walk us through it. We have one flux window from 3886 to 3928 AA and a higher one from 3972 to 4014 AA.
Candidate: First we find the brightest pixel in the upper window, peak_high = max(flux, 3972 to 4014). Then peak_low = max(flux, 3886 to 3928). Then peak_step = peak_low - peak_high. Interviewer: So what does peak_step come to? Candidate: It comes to -14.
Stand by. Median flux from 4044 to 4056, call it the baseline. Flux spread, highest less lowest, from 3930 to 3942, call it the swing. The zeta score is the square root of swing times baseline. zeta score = 17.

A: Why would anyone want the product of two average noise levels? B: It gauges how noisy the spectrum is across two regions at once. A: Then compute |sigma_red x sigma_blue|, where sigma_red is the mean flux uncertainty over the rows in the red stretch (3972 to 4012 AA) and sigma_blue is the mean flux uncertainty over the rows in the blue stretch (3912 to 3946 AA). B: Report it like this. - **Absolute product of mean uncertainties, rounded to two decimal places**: 7.68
